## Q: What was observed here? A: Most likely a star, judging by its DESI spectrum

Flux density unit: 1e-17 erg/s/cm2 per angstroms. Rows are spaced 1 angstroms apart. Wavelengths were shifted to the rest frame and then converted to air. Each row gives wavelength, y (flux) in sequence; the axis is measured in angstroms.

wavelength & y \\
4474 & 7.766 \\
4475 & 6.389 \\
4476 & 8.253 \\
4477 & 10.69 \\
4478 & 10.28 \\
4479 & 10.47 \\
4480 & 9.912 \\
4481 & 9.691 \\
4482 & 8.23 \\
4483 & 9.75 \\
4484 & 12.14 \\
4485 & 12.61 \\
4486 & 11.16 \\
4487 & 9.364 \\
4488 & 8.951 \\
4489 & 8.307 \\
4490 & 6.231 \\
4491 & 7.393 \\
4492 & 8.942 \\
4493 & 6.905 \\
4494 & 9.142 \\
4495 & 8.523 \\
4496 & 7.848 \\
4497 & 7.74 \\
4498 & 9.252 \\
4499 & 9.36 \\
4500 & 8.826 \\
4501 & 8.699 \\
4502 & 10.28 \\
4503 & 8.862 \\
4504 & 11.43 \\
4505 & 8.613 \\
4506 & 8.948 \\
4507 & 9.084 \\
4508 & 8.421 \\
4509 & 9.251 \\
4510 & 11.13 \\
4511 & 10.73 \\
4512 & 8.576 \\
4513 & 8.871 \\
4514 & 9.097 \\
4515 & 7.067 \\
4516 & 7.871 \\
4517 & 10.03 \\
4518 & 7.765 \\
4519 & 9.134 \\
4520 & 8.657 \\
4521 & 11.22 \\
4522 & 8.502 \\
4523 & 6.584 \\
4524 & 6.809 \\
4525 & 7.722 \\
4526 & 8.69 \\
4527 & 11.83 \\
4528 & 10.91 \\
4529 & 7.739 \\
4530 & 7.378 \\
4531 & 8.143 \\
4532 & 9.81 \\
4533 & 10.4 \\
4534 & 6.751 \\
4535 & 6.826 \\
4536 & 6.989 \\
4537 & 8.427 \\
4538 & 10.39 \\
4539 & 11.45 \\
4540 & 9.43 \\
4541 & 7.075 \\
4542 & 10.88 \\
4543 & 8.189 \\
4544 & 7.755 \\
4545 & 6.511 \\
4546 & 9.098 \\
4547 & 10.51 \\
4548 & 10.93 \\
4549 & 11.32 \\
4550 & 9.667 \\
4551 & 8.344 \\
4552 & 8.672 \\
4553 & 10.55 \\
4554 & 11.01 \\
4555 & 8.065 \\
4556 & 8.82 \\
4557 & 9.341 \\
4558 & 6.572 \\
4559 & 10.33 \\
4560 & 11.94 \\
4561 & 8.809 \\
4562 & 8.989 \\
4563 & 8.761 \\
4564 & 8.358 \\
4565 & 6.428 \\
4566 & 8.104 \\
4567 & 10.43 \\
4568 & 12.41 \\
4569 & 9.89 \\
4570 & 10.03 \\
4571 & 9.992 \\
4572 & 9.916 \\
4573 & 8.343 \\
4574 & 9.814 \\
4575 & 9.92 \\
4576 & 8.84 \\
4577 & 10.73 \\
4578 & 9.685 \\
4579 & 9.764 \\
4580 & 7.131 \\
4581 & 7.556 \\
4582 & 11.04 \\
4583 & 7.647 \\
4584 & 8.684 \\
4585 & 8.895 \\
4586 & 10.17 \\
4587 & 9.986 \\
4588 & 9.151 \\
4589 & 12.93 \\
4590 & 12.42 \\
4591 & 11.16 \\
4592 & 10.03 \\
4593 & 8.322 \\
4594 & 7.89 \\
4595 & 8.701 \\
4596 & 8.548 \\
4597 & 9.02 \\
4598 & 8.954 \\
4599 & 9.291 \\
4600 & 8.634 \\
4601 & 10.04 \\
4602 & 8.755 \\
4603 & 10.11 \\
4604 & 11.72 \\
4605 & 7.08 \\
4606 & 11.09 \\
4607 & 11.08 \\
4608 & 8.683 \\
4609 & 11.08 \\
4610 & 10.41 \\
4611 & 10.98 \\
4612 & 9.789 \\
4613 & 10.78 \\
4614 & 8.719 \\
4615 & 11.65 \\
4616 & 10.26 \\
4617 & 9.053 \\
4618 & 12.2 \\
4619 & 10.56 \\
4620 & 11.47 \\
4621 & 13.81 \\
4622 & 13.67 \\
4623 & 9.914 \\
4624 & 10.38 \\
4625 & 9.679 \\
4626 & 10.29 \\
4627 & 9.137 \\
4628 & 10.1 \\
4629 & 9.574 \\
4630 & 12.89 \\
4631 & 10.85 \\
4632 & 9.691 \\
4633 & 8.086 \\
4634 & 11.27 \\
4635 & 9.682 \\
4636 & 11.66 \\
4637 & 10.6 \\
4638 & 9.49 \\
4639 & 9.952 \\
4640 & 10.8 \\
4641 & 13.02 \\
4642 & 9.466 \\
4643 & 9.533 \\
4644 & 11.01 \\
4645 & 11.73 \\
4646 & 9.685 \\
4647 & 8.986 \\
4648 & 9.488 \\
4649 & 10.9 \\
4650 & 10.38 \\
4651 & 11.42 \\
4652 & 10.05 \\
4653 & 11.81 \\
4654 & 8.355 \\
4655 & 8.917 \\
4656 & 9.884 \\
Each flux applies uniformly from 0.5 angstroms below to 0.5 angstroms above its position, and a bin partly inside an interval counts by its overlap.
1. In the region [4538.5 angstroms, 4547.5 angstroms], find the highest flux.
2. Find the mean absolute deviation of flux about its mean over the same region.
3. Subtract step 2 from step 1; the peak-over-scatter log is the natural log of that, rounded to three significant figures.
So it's 2.30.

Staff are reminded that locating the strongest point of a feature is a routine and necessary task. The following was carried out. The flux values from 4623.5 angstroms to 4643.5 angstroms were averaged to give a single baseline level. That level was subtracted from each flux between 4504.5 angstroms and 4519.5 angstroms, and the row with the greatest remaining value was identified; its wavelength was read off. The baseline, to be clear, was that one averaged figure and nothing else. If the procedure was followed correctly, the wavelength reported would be 4510 angstroms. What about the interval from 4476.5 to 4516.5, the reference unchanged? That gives 4485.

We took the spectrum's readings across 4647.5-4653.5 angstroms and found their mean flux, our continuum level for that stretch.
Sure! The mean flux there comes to 10.7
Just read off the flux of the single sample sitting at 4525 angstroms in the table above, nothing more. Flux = 7.722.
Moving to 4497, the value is 7.74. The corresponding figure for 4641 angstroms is 13.02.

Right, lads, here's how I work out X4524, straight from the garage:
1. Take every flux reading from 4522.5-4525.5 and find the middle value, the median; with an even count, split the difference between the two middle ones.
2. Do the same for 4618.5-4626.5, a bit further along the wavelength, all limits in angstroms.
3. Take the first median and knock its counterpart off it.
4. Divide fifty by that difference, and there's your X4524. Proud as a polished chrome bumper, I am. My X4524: -14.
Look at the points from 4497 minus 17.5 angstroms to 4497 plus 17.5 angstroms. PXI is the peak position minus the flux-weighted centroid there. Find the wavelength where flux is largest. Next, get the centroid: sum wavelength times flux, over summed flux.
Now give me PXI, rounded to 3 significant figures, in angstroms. -11.9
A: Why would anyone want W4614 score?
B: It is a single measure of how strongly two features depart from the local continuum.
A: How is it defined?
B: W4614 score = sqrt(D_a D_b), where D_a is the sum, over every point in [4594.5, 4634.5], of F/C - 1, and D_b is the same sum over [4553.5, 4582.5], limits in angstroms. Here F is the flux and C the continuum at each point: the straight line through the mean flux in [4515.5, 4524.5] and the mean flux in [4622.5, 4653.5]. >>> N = 0.4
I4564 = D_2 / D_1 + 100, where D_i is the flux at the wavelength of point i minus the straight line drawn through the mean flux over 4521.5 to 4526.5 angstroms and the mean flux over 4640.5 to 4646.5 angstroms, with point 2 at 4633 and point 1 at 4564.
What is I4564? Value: 107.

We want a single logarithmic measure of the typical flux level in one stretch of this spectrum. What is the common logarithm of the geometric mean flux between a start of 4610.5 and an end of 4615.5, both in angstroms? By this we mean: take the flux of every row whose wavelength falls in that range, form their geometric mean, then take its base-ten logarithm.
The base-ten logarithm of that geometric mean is 1.01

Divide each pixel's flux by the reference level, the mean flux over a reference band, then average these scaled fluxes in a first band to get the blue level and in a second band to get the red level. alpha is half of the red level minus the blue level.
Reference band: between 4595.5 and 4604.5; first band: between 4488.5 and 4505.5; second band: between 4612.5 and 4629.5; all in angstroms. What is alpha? 0.11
